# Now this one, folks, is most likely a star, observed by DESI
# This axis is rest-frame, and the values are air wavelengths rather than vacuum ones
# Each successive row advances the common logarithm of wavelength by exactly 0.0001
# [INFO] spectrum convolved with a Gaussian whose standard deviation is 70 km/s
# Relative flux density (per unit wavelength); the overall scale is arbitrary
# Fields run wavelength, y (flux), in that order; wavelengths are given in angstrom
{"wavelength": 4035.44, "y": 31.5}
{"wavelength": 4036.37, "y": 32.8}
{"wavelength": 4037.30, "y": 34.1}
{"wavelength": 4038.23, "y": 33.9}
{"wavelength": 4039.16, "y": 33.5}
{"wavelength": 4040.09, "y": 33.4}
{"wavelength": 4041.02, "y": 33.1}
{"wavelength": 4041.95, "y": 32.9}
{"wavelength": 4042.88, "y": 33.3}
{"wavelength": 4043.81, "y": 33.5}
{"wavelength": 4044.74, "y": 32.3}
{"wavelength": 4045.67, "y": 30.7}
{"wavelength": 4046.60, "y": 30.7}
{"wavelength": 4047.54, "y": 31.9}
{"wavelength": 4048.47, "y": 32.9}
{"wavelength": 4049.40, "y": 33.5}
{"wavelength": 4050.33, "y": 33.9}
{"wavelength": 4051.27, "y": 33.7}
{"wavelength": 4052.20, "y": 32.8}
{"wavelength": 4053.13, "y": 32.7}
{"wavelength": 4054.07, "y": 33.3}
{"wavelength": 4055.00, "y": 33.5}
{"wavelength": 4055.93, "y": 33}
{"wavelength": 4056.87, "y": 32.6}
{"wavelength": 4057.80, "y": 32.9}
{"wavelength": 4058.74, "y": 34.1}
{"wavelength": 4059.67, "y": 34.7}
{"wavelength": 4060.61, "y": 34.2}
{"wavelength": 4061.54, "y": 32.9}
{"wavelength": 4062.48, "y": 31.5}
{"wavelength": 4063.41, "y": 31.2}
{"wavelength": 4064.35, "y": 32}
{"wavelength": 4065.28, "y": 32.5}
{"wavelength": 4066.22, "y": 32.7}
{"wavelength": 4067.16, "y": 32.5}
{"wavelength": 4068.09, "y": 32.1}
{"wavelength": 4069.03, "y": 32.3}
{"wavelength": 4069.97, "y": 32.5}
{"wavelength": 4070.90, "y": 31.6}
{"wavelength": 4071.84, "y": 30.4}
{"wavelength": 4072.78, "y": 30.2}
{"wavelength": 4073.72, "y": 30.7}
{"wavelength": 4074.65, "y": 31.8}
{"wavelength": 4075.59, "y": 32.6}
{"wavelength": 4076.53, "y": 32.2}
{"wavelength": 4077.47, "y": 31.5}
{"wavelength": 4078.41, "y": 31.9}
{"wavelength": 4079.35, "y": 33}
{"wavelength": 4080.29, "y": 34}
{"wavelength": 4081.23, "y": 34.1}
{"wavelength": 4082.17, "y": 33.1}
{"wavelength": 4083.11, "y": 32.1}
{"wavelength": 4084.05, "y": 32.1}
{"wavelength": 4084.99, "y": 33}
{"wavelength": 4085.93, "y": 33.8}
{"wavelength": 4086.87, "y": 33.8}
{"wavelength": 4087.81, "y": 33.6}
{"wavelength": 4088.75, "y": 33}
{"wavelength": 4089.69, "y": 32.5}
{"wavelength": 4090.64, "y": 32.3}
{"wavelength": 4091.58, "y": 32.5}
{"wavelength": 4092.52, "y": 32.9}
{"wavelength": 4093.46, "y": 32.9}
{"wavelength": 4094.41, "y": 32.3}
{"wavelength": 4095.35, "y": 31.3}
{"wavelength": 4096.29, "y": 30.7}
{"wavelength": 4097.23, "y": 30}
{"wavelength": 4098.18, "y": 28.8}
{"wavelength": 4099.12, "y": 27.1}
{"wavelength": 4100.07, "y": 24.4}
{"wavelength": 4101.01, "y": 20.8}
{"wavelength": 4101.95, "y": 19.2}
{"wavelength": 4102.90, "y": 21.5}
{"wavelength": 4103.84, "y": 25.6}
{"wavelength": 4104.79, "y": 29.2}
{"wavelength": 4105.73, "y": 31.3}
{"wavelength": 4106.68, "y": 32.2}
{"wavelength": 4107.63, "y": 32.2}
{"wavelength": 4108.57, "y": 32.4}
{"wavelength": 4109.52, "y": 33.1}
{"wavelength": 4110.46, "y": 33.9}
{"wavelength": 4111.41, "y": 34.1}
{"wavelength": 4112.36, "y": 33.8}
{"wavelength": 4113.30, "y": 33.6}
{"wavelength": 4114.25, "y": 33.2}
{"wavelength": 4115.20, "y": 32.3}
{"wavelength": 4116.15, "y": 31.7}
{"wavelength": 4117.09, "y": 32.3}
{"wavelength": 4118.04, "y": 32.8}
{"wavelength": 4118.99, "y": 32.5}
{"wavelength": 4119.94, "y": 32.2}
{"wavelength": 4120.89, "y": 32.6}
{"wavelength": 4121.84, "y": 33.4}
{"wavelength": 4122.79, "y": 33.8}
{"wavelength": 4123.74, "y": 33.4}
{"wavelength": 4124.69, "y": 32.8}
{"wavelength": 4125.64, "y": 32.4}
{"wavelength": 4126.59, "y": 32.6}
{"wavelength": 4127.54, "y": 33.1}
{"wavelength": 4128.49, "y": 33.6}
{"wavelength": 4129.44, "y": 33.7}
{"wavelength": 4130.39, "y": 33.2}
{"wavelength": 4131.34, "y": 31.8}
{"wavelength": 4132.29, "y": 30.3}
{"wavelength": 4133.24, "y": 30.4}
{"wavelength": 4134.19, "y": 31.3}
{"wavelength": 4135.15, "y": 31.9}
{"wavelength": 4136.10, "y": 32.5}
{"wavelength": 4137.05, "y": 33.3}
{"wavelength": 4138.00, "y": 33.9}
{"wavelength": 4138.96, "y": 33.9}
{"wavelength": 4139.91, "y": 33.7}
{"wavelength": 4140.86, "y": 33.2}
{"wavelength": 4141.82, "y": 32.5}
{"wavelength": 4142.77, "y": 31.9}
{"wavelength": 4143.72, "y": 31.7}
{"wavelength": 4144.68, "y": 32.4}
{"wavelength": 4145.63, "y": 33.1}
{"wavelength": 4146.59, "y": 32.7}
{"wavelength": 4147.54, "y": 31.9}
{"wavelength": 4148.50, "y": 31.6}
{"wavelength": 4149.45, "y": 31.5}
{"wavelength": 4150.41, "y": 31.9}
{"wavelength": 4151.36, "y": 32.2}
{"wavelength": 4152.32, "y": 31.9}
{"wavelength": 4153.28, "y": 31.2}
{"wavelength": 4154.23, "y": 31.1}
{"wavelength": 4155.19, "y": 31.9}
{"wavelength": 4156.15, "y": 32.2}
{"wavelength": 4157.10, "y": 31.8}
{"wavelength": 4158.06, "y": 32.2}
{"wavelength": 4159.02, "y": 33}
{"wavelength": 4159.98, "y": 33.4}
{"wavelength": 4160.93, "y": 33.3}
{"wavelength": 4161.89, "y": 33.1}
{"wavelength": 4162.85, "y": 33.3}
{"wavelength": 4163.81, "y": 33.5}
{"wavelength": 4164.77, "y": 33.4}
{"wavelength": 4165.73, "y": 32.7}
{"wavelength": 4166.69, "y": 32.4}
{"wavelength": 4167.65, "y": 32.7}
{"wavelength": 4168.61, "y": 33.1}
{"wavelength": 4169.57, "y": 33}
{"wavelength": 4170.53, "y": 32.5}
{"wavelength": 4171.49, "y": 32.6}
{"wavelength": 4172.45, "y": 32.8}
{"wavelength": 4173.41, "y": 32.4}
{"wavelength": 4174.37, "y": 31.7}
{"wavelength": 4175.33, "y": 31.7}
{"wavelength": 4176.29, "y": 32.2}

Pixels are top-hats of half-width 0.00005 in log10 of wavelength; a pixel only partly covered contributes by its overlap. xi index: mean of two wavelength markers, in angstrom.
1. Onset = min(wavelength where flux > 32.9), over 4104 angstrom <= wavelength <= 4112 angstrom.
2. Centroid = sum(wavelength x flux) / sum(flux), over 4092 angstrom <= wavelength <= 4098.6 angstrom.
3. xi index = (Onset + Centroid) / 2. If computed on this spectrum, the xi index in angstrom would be 4102.4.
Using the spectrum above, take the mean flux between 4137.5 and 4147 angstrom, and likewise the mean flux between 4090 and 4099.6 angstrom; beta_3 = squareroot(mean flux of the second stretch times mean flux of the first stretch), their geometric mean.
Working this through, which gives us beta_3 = 32.0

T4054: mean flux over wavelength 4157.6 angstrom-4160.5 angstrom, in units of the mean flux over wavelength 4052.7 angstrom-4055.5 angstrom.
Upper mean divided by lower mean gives 0.99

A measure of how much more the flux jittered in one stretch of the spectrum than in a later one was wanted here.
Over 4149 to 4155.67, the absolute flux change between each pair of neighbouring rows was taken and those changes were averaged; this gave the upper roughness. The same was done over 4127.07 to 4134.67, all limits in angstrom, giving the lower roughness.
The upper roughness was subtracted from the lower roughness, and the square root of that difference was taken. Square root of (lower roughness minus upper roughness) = 0.53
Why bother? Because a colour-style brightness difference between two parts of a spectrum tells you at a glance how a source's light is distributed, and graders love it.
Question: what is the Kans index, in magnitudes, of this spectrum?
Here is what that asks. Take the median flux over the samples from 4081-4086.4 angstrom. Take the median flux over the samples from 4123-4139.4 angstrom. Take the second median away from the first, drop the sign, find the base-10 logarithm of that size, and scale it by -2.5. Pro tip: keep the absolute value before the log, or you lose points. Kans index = 1.5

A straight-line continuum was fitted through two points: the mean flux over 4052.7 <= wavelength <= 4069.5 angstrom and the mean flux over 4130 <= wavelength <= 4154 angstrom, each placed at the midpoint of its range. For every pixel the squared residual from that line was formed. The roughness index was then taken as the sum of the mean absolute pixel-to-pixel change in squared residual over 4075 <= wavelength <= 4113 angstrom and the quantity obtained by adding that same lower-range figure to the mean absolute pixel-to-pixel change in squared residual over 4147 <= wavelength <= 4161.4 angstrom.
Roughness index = 19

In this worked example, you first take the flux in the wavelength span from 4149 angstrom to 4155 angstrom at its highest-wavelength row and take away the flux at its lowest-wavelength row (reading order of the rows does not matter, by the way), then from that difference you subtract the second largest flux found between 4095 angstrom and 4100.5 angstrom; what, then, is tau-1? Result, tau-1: -31.1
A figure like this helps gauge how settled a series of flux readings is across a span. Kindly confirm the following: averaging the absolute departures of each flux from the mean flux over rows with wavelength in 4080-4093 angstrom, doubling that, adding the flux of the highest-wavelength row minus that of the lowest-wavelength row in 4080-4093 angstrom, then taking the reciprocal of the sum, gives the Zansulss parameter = 17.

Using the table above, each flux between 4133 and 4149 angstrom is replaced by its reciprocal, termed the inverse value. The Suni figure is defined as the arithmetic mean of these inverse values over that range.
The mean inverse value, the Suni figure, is 0.0308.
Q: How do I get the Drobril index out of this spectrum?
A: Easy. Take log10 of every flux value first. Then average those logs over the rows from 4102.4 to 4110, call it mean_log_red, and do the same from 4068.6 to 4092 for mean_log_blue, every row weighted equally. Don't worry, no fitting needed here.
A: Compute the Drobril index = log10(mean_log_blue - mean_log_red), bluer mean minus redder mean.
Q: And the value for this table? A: -1.4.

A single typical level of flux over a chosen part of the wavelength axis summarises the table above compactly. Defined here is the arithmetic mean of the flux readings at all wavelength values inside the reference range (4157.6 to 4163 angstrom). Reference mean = 33.0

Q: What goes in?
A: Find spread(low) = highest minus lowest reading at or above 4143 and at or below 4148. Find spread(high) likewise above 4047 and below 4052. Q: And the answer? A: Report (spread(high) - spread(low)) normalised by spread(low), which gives 0.43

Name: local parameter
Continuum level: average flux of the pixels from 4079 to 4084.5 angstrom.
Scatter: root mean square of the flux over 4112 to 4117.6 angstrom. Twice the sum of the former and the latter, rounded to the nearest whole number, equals 132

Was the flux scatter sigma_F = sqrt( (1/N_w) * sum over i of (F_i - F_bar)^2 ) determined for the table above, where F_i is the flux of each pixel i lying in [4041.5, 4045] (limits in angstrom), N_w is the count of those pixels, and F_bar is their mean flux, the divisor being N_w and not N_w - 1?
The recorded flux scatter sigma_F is 0.46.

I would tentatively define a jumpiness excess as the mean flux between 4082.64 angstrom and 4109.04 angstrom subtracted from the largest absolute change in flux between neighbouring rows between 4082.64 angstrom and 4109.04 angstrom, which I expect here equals -26.0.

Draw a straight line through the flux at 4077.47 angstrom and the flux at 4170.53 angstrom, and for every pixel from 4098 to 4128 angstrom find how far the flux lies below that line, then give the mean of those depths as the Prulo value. 1.1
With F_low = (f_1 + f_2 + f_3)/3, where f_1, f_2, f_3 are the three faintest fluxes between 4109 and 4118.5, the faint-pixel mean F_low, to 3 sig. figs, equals 32.1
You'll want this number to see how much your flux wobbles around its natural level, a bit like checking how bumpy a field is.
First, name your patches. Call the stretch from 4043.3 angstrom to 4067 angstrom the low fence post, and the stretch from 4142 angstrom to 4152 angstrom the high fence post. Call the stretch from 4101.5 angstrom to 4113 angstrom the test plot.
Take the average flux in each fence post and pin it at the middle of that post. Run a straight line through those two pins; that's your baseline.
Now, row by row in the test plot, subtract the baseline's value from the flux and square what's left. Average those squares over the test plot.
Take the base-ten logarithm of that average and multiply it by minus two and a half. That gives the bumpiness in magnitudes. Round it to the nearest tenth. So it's -3.7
